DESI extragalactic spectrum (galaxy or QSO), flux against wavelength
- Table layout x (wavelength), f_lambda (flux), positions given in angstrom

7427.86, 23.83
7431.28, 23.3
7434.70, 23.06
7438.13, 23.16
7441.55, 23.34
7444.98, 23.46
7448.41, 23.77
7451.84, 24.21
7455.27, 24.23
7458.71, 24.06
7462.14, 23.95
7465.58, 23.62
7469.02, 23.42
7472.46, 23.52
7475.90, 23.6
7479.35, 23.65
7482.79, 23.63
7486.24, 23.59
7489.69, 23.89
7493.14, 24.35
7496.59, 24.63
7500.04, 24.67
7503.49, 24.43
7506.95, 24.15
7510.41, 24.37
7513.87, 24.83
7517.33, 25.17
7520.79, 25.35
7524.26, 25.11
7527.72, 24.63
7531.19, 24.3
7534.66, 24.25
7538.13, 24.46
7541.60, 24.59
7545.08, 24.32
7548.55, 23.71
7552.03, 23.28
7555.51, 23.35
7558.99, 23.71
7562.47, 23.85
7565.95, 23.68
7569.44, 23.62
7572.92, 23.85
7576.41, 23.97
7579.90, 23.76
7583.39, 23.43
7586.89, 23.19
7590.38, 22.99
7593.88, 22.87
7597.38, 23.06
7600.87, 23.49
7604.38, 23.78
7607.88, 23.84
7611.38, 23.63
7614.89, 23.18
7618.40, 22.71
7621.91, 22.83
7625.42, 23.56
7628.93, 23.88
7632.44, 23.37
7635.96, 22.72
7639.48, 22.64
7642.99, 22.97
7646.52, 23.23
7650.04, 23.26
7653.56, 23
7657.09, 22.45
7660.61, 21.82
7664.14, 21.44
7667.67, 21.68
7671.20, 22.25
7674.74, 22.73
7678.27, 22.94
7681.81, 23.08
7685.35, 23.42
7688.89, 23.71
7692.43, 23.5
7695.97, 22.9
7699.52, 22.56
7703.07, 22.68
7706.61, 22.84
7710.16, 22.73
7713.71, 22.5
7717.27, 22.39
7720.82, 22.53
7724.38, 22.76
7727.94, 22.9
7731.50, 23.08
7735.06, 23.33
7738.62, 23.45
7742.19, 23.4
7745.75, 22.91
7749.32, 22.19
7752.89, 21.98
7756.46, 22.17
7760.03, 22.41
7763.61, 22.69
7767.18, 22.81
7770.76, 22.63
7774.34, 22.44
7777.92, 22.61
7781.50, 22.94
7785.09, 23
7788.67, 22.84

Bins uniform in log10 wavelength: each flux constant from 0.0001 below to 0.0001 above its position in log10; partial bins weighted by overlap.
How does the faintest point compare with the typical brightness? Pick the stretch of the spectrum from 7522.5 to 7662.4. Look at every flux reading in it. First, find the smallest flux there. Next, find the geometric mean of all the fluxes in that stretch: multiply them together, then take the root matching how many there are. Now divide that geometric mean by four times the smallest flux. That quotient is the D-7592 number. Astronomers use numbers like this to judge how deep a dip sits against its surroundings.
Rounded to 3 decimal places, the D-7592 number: 0.269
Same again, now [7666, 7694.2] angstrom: 0.264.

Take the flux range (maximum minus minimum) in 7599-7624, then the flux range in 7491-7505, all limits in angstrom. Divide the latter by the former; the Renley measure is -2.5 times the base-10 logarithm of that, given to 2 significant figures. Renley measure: 1.4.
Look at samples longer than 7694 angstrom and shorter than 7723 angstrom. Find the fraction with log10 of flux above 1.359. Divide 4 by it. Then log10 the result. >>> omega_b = 1.51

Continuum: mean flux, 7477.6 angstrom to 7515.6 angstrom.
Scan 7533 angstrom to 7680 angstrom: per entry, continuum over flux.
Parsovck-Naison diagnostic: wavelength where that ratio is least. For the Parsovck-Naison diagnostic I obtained 7541.60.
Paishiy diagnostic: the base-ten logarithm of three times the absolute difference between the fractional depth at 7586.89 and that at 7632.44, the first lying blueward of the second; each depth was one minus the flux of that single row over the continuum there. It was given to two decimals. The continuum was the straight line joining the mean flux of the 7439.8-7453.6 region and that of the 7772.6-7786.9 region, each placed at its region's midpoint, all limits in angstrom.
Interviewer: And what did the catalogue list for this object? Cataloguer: -1.40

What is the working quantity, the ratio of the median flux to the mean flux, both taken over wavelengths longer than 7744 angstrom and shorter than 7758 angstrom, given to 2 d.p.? 0.99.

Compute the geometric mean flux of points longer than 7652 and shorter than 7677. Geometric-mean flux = 22.2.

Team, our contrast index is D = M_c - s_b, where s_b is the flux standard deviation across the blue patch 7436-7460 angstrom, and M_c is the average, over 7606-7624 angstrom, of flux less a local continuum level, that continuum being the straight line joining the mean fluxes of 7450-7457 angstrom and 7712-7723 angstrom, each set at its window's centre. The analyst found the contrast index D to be -0.3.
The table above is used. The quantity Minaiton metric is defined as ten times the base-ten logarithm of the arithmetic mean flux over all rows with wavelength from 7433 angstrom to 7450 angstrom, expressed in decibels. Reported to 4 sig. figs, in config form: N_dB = 13.68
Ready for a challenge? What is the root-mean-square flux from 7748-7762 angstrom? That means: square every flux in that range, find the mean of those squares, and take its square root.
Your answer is 22.19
